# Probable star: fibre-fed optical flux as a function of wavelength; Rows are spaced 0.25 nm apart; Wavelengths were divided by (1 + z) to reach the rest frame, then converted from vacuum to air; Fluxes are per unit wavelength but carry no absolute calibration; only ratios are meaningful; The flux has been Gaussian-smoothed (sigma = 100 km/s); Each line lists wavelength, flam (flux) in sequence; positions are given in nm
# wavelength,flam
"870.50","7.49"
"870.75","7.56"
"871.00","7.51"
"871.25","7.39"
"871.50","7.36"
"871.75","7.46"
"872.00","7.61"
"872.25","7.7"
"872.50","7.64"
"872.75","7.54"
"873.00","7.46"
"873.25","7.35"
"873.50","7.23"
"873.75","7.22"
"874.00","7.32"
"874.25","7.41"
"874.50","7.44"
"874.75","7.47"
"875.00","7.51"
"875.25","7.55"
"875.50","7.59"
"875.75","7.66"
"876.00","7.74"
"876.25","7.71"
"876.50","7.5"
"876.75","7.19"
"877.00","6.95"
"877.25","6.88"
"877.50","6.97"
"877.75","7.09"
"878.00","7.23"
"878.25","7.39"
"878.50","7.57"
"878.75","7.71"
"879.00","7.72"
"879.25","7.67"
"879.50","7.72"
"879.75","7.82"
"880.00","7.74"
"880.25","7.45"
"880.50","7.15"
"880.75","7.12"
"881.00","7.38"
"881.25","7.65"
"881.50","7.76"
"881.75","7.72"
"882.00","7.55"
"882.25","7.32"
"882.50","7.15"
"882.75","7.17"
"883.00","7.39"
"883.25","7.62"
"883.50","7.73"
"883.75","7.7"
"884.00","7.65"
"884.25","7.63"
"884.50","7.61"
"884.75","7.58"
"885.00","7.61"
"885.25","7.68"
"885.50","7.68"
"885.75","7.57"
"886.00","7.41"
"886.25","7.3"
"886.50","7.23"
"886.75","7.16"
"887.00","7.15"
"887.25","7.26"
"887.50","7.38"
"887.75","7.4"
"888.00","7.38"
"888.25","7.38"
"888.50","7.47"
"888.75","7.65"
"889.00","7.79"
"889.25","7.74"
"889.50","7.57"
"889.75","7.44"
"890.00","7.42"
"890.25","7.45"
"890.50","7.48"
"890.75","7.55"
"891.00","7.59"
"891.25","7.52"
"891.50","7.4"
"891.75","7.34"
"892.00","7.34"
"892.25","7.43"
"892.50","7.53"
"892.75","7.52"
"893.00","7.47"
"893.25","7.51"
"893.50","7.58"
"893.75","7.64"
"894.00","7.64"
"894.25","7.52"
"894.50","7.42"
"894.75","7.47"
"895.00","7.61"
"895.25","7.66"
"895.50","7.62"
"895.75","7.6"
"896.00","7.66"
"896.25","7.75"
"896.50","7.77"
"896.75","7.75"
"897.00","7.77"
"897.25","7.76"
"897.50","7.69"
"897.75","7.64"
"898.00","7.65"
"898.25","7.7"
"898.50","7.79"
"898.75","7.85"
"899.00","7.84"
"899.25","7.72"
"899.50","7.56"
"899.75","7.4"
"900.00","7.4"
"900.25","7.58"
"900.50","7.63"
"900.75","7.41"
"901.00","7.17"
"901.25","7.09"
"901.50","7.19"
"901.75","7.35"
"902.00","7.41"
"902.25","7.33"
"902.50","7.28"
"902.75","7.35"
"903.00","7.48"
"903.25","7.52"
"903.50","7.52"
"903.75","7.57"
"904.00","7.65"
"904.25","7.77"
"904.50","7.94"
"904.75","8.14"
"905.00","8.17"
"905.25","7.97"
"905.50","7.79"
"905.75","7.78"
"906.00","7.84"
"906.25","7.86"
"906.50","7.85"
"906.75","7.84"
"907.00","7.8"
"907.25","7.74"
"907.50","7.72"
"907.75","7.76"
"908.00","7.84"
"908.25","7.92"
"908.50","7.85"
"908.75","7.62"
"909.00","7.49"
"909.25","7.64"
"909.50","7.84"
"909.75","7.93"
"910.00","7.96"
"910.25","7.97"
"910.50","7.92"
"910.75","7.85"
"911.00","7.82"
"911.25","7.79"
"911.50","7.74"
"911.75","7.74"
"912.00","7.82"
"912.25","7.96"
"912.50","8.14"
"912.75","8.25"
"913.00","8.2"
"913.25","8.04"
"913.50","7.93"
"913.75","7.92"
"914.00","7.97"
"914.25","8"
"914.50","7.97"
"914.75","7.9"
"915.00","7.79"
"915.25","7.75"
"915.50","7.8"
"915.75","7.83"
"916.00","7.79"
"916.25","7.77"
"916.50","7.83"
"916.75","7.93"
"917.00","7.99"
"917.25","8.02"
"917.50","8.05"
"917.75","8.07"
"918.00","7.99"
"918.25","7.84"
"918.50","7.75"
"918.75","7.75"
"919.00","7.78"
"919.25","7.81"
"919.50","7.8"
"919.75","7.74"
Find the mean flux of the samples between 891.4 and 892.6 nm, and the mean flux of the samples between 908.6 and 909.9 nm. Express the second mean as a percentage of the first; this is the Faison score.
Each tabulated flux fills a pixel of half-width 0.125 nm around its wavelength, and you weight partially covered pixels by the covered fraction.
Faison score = 104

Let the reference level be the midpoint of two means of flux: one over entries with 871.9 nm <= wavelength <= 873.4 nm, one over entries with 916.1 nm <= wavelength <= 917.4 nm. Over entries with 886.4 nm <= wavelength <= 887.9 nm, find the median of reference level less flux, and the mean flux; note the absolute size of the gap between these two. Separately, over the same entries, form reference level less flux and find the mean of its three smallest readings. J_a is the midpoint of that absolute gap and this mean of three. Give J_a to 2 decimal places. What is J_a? 3.58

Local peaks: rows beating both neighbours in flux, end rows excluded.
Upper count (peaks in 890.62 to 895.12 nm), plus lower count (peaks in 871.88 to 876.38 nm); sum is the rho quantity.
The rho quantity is 4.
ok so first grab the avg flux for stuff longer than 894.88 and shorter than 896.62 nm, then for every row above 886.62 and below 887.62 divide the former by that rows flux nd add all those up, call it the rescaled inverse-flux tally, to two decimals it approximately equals 4.24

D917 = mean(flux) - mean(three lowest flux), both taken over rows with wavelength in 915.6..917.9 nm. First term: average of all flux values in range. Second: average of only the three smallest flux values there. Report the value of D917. 0.12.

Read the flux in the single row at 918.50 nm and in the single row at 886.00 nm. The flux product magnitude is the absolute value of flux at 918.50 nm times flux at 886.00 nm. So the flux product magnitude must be 57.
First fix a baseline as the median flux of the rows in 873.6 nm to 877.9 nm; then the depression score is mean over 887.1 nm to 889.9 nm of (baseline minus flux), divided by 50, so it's -0.0011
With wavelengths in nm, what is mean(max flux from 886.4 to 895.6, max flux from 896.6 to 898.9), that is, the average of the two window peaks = 7.82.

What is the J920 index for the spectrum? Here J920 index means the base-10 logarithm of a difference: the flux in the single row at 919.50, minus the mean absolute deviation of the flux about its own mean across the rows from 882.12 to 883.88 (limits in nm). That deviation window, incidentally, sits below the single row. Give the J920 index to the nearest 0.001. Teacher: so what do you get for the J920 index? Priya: 0.880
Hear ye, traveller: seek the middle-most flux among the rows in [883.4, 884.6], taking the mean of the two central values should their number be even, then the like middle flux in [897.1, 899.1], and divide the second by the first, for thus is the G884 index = 1.01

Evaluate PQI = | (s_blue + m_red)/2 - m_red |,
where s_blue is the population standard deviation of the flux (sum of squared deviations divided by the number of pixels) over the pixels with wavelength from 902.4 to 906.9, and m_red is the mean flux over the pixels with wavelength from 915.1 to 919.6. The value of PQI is 3.81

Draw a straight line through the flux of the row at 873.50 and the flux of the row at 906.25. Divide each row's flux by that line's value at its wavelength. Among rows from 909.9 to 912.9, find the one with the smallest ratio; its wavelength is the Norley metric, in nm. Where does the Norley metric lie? 911.75 nm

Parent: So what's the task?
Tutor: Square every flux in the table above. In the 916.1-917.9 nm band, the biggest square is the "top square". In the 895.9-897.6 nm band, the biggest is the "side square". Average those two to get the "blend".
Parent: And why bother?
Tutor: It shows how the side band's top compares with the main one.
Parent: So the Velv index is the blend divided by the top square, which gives 0.96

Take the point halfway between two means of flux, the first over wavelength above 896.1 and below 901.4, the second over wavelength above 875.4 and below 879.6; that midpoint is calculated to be 7.52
